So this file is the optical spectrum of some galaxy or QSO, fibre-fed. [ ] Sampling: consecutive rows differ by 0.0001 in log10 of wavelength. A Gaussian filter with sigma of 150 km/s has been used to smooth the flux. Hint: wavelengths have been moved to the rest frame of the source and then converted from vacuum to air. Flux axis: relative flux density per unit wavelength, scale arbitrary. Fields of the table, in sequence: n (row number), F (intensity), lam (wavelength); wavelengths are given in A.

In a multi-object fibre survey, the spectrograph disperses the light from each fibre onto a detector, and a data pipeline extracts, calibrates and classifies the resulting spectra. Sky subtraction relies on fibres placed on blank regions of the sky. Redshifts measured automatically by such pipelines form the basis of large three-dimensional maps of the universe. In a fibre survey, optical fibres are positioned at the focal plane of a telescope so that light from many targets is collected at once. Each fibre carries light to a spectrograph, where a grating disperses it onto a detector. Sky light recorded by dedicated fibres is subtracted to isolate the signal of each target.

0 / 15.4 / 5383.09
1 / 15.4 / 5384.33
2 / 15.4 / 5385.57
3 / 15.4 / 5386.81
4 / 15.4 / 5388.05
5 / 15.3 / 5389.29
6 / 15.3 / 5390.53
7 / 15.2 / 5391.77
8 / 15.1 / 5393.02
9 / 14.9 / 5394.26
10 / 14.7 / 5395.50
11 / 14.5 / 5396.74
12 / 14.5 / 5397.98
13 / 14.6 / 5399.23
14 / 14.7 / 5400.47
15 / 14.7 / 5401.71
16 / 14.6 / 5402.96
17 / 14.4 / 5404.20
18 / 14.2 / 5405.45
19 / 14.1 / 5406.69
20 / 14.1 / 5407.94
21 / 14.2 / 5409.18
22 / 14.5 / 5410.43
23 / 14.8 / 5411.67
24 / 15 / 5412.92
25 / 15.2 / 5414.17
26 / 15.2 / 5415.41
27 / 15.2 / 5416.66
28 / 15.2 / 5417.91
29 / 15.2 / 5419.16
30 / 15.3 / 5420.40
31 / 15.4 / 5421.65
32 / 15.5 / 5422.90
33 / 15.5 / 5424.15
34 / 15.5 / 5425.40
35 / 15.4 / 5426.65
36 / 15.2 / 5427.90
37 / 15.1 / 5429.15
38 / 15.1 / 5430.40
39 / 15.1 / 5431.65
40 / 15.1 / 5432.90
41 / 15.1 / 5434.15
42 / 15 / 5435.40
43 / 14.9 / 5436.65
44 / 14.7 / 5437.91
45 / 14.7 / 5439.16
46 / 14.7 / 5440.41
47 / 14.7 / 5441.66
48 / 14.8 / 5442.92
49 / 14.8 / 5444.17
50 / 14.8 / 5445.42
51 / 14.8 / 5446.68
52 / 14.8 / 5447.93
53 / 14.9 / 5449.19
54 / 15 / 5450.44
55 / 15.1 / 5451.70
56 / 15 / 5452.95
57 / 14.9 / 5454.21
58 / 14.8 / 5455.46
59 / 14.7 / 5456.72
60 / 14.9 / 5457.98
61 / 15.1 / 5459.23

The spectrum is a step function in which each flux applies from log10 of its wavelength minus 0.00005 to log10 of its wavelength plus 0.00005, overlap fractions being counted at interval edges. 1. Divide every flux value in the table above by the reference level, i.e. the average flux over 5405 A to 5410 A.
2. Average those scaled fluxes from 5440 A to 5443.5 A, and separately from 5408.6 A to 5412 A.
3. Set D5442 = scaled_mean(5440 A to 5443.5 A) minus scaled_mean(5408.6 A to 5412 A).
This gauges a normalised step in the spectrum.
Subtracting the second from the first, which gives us 0.016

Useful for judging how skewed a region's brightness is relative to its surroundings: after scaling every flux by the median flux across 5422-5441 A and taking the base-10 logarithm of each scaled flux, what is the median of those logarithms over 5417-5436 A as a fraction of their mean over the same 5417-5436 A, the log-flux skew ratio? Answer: 0.69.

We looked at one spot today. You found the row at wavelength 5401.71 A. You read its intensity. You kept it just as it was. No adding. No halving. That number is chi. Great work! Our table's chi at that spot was 14.7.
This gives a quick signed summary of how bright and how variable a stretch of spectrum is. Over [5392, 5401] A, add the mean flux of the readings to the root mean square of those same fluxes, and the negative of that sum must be -29.4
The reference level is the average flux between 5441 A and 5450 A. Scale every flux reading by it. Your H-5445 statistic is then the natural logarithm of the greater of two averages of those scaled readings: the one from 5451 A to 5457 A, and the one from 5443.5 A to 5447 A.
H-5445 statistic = 0.007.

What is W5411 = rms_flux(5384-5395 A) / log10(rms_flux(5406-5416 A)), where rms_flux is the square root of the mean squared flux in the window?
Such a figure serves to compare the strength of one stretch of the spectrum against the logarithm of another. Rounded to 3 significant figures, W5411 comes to 13.1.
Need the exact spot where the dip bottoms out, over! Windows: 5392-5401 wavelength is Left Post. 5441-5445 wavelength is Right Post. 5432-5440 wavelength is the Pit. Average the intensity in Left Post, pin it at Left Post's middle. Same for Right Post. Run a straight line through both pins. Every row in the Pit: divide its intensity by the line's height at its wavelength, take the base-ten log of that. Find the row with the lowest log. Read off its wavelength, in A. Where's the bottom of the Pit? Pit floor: 5439.16 A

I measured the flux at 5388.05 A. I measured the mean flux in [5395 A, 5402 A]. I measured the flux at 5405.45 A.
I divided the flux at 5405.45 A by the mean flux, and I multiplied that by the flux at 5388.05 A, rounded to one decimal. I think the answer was 15.0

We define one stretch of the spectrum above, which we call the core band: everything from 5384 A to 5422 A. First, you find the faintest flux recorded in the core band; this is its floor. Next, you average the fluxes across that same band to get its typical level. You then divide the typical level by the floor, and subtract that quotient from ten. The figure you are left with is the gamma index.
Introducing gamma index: 8.944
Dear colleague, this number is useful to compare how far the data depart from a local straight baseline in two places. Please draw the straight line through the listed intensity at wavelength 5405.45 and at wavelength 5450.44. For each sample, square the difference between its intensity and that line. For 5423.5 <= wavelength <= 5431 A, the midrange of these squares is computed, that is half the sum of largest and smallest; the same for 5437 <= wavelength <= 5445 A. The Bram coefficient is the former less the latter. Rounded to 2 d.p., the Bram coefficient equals 0.56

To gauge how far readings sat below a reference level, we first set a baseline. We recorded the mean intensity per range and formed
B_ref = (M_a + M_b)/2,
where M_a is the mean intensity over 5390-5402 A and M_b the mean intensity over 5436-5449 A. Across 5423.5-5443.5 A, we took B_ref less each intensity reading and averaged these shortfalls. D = -0.2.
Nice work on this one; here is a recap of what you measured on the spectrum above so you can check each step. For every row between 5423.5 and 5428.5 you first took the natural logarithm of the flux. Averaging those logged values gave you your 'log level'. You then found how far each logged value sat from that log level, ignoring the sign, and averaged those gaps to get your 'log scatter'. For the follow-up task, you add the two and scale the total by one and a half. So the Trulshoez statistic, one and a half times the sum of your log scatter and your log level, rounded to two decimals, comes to 4.11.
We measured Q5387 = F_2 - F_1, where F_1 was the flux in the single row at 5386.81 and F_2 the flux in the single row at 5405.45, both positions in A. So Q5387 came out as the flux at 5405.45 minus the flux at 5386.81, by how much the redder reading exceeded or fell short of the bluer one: -1.2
